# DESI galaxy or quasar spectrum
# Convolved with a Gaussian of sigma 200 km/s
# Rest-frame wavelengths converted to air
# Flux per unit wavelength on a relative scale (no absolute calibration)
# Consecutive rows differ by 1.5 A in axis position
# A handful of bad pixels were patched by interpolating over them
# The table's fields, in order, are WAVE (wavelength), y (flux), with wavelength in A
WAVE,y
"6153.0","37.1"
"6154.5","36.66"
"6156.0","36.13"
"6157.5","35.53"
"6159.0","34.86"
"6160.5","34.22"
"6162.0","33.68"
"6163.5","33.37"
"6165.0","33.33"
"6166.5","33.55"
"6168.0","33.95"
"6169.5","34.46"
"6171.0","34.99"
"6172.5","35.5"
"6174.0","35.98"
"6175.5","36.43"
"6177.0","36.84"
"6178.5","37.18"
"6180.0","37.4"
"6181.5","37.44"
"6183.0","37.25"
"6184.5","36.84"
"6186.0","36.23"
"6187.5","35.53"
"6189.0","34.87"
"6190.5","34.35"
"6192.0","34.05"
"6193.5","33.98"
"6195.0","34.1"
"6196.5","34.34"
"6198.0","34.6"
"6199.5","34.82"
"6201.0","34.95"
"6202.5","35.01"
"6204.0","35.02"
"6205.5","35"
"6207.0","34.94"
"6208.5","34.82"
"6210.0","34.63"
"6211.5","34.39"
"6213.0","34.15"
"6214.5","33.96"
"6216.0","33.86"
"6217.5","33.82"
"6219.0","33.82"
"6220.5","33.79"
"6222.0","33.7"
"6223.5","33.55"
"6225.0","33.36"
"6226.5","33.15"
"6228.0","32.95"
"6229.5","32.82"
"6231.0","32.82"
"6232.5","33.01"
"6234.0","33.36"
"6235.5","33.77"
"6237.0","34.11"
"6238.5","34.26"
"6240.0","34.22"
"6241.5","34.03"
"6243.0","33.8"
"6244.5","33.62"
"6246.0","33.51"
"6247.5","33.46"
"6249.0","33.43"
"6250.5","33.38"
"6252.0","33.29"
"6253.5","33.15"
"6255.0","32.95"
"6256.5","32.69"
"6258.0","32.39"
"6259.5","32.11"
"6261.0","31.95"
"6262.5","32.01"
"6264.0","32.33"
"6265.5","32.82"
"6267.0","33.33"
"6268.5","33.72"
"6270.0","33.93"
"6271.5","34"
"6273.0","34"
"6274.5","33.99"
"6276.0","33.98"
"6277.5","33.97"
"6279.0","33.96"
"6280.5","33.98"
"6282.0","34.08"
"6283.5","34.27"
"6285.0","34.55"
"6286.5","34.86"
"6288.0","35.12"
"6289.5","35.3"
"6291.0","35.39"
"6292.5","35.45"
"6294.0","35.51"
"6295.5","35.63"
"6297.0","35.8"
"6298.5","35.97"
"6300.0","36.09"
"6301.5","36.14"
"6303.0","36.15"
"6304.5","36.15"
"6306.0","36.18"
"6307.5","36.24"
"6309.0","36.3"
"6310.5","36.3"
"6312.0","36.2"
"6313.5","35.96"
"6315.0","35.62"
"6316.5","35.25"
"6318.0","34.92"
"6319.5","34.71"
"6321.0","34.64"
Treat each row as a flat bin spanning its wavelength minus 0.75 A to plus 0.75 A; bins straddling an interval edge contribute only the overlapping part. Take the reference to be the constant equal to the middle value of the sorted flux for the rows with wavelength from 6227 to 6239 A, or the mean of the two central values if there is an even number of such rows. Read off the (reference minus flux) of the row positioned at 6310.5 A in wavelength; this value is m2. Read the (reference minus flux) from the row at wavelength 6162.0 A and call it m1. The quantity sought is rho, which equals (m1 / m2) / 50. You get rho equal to 0.00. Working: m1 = -0.5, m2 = -3.1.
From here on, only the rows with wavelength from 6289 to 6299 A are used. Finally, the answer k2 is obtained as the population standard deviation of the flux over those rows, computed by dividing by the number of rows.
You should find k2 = 0.220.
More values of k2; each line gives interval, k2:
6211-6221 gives 0.206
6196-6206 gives 0.240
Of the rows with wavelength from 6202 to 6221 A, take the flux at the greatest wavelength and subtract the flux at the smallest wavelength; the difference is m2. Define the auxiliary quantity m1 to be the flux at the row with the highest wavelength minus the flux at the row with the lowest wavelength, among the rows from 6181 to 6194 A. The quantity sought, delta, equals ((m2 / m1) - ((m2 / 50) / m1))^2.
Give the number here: 0.1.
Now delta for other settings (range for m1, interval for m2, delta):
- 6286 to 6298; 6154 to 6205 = 2.9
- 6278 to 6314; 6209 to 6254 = 0.5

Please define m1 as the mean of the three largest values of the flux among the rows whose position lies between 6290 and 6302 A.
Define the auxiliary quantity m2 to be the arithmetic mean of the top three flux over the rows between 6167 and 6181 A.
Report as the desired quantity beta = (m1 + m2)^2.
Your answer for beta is 5359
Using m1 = 36.1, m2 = 37.1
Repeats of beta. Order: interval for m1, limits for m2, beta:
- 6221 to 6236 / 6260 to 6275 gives 4579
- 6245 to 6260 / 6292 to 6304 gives 4843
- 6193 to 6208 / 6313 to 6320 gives 4987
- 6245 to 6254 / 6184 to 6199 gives 4853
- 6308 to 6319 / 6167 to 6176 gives 5218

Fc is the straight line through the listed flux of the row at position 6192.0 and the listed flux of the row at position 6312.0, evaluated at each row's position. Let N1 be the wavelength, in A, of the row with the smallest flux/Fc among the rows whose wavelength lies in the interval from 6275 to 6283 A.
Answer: 6280.5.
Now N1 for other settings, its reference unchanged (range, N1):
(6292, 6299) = 6292.5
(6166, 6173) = 6166.5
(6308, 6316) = 6315.0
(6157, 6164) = 6163.5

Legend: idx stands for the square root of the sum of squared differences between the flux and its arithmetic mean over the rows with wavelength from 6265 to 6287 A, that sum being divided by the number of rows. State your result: 0.45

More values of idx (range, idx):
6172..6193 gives 1.09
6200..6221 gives 0.50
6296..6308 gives 0.13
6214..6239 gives 0.44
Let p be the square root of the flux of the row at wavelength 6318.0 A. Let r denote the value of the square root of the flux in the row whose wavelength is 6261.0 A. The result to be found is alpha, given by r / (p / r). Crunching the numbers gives 5.41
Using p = 5.91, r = 5.65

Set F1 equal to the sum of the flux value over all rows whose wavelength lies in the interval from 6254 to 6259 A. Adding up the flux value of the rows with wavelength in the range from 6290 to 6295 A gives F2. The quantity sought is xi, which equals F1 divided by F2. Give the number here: 0.92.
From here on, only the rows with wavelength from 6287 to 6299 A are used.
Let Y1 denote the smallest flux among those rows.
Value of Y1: 35.12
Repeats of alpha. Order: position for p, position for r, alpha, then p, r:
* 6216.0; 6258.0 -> 5.57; 5.82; 5.69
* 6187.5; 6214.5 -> 5.70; 5.96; 5.83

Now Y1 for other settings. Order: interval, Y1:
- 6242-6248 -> 33.46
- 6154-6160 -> 34.86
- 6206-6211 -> 34.63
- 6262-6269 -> 32.01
